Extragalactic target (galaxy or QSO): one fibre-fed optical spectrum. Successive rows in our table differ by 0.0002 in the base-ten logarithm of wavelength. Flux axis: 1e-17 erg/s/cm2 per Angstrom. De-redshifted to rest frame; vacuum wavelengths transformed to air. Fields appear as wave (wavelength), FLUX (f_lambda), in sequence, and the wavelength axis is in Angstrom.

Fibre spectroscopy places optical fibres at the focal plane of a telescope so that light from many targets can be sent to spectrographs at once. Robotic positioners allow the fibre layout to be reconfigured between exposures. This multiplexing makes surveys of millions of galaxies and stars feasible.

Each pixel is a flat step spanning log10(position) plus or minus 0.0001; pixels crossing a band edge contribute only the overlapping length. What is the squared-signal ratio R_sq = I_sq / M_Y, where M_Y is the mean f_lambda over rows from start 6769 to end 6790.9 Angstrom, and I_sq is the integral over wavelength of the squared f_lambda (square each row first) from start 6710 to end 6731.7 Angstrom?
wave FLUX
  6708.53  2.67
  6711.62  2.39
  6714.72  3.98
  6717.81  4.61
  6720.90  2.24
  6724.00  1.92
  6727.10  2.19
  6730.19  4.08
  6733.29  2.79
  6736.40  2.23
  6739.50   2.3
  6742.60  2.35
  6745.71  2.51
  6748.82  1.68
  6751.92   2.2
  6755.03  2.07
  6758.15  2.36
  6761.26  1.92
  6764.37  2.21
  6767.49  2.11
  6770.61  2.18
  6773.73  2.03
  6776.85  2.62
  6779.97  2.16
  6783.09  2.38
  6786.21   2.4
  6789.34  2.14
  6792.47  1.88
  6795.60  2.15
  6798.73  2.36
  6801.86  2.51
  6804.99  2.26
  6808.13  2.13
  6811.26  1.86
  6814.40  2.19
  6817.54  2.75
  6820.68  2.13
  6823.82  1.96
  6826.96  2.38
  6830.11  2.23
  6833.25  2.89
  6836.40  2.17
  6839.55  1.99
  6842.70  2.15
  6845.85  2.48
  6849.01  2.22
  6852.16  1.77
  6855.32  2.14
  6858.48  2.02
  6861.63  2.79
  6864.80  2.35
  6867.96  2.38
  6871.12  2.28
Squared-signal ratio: 99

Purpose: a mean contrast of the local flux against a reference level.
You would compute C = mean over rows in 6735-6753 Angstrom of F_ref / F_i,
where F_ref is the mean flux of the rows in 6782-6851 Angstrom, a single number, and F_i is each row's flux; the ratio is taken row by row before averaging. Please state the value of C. 1.036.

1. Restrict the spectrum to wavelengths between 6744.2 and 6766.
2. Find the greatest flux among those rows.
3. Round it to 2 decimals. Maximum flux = 2.51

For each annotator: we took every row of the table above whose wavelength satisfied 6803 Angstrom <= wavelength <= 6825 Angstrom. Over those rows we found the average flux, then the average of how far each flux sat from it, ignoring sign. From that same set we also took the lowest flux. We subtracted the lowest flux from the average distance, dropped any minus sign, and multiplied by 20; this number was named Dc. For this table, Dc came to 33.5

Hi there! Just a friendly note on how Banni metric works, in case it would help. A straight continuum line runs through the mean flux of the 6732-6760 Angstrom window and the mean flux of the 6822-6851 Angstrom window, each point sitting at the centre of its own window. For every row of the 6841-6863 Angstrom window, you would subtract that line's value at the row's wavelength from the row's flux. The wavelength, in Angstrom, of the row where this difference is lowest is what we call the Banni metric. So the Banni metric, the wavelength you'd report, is 6852.16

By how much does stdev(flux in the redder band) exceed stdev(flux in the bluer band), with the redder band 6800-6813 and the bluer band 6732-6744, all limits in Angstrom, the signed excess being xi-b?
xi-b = 0.02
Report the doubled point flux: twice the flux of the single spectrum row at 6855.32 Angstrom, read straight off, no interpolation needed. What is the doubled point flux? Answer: 4.28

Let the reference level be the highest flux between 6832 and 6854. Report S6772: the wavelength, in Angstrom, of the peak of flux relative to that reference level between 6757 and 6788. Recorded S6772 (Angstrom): 6776.85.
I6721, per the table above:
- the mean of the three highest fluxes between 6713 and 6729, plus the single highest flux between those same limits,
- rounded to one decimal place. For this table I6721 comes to 8.2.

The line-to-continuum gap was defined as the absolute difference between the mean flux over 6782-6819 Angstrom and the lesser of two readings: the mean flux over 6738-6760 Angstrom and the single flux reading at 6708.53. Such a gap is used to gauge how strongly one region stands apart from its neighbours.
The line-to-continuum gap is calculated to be 0.04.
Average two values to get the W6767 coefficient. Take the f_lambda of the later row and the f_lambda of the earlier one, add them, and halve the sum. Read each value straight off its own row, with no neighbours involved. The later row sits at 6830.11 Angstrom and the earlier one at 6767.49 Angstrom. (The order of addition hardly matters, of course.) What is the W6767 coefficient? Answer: 2.17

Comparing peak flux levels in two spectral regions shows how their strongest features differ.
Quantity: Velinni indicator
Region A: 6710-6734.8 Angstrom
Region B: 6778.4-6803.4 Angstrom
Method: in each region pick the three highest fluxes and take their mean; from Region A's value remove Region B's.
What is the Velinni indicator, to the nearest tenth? 1.8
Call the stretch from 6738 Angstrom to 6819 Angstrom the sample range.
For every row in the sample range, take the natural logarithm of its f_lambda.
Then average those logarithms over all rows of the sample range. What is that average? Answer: 0.79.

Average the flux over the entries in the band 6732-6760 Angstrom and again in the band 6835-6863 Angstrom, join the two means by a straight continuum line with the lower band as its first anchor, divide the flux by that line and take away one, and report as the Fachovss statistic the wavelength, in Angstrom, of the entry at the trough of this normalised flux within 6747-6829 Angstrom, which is 6748.82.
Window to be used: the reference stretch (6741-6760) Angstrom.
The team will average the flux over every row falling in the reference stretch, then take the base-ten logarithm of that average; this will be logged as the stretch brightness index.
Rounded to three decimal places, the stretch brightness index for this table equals 0.341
